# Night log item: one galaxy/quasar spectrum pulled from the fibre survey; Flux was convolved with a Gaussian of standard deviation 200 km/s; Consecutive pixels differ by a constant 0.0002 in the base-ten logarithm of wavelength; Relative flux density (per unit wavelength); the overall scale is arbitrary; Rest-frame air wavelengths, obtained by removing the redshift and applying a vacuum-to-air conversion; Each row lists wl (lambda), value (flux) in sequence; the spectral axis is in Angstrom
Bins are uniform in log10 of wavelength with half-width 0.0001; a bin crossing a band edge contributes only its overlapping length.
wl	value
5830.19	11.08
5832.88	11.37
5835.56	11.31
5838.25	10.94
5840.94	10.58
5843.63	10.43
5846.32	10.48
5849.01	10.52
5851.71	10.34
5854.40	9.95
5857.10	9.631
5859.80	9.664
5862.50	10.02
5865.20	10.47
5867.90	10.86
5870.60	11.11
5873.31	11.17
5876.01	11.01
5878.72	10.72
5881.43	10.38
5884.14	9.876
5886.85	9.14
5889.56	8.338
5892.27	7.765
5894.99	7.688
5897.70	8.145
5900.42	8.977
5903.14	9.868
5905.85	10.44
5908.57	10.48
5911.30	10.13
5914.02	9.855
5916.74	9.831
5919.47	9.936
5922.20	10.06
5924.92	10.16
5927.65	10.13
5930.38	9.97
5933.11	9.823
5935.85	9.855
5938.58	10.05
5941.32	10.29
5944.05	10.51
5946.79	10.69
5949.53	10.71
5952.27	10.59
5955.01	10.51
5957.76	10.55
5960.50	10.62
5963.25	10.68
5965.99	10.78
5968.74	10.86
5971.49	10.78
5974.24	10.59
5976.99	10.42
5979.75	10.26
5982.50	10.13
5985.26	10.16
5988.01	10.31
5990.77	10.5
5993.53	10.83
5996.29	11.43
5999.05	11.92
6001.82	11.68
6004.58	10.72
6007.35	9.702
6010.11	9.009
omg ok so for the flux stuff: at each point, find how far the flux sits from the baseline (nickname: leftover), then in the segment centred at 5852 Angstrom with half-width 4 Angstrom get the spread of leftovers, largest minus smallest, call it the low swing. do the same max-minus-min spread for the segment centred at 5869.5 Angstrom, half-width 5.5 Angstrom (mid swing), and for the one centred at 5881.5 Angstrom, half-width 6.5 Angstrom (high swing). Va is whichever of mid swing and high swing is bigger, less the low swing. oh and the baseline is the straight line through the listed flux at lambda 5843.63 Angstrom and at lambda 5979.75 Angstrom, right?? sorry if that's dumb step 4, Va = 1.3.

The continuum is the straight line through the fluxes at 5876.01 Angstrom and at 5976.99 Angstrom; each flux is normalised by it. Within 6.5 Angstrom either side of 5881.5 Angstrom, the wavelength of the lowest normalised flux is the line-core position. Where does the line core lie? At 5886.85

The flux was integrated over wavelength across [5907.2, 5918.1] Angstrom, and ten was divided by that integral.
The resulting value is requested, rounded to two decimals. 0.09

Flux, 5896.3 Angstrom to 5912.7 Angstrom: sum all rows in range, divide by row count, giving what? 9.67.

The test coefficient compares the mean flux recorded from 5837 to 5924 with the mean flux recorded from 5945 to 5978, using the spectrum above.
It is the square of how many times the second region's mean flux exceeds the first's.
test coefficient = 1.14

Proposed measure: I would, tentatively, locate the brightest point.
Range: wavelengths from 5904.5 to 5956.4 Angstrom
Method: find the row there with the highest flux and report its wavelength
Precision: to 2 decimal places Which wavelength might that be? 5949.53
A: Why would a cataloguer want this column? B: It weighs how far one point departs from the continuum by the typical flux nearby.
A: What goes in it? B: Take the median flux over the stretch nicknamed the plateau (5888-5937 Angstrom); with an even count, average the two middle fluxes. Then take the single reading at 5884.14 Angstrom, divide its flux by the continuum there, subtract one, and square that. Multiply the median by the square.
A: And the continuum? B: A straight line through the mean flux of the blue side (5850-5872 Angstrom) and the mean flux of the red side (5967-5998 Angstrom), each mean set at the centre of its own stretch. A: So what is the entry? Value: 0.018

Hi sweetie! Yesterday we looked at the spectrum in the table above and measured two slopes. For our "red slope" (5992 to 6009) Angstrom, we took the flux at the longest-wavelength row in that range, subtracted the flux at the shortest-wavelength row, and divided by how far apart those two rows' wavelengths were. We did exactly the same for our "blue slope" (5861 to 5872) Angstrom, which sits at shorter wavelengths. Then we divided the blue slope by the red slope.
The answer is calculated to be -1.6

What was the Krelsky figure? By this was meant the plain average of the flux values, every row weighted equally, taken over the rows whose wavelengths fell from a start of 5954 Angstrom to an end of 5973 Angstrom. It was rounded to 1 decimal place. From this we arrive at 10.7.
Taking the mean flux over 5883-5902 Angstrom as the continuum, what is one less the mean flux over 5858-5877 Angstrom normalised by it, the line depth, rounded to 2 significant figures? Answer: -0.24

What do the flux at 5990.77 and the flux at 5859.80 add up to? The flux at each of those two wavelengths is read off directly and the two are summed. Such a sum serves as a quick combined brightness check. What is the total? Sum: 20.2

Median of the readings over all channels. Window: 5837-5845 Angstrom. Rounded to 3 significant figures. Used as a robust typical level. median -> 10.6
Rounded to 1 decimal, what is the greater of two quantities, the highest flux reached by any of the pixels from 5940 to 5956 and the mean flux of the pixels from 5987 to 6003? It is 11.1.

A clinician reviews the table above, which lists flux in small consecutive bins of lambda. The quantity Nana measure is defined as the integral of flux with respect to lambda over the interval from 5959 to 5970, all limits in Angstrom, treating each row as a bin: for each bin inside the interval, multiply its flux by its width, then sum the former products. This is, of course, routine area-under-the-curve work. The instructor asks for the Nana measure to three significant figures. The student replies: 118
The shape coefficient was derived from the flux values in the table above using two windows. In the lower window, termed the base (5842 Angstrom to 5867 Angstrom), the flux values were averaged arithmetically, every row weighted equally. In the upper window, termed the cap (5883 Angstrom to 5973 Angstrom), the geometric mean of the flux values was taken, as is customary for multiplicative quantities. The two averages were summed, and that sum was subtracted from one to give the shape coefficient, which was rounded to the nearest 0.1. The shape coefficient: -19.1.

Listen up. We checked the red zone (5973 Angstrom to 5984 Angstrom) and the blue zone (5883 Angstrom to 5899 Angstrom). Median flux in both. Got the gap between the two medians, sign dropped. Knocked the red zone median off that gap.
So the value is -8.2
